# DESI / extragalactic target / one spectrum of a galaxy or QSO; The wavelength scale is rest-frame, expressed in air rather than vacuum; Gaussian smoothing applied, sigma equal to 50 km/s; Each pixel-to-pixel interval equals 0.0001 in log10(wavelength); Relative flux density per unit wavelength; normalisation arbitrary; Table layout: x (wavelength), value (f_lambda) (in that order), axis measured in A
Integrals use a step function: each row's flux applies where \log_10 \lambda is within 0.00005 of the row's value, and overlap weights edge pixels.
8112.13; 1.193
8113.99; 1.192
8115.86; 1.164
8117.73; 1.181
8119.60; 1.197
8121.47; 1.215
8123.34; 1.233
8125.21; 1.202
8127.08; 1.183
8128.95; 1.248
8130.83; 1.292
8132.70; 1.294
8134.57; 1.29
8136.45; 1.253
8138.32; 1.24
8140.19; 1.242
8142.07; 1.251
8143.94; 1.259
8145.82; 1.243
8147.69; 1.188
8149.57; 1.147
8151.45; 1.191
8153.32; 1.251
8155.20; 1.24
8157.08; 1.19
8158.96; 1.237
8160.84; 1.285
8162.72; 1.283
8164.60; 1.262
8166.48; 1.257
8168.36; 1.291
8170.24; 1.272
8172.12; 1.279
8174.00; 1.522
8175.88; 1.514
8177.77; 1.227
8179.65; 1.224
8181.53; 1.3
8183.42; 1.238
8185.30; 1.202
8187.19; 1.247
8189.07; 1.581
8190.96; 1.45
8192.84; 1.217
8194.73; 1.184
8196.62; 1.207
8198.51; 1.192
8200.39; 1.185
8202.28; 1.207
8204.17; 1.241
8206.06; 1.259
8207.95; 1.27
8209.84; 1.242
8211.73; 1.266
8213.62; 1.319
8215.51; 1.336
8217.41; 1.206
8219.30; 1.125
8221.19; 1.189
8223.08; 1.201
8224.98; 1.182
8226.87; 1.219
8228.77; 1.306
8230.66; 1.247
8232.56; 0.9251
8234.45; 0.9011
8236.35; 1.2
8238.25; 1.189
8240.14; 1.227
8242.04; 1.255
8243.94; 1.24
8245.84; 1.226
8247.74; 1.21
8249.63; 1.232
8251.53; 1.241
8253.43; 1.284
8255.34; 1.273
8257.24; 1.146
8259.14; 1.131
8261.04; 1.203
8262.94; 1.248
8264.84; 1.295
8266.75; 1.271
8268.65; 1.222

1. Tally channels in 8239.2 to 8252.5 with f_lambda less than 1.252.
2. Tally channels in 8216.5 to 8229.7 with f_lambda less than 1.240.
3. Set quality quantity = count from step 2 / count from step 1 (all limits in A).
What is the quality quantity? 1.0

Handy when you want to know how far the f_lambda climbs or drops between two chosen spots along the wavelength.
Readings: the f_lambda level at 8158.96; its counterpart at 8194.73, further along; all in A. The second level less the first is -0.053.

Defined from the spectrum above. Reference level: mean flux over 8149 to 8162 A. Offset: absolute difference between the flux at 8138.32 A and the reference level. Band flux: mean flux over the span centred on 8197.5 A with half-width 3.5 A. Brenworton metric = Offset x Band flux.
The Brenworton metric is 0.02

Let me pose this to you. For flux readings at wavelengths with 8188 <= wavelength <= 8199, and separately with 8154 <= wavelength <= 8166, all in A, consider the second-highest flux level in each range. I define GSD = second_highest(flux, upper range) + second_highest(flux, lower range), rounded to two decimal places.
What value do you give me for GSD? 2.73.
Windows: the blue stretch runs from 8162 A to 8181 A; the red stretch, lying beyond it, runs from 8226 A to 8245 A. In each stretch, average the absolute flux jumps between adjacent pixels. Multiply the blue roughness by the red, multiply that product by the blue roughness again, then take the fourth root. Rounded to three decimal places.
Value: 0.148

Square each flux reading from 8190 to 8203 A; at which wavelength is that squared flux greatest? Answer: 8190.96 A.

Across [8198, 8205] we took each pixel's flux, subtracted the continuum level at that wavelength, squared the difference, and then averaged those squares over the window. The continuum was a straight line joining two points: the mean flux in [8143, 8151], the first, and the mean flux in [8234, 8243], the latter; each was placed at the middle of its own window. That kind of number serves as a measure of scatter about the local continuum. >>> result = 0.001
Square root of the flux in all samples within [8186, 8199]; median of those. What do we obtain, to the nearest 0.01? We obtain 1.10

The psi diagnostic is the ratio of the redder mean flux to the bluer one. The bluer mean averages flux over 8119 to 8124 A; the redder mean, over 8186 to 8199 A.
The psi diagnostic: 1.07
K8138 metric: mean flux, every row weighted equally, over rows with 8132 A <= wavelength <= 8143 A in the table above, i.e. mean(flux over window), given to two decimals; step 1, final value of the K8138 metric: 1.26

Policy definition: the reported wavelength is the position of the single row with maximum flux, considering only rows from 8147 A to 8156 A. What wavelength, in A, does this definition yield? 8153.32 A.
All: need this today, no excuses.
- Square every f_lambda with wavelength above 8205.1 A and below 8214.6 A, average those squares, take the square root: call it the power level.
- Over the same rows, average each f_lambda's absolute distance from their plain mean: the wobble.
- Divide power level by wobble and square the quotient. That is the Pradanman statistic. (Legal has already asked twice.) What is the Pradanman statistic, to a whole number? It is 4422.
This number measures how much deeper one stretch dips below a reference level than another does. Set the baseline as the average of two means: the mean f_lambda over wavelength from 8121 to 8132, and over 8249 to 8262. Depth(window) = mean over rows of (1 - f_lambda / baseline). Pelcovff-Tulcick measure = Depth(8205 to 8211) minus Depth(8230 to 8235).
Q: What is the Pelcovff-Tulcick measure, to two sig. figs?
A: -0.19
